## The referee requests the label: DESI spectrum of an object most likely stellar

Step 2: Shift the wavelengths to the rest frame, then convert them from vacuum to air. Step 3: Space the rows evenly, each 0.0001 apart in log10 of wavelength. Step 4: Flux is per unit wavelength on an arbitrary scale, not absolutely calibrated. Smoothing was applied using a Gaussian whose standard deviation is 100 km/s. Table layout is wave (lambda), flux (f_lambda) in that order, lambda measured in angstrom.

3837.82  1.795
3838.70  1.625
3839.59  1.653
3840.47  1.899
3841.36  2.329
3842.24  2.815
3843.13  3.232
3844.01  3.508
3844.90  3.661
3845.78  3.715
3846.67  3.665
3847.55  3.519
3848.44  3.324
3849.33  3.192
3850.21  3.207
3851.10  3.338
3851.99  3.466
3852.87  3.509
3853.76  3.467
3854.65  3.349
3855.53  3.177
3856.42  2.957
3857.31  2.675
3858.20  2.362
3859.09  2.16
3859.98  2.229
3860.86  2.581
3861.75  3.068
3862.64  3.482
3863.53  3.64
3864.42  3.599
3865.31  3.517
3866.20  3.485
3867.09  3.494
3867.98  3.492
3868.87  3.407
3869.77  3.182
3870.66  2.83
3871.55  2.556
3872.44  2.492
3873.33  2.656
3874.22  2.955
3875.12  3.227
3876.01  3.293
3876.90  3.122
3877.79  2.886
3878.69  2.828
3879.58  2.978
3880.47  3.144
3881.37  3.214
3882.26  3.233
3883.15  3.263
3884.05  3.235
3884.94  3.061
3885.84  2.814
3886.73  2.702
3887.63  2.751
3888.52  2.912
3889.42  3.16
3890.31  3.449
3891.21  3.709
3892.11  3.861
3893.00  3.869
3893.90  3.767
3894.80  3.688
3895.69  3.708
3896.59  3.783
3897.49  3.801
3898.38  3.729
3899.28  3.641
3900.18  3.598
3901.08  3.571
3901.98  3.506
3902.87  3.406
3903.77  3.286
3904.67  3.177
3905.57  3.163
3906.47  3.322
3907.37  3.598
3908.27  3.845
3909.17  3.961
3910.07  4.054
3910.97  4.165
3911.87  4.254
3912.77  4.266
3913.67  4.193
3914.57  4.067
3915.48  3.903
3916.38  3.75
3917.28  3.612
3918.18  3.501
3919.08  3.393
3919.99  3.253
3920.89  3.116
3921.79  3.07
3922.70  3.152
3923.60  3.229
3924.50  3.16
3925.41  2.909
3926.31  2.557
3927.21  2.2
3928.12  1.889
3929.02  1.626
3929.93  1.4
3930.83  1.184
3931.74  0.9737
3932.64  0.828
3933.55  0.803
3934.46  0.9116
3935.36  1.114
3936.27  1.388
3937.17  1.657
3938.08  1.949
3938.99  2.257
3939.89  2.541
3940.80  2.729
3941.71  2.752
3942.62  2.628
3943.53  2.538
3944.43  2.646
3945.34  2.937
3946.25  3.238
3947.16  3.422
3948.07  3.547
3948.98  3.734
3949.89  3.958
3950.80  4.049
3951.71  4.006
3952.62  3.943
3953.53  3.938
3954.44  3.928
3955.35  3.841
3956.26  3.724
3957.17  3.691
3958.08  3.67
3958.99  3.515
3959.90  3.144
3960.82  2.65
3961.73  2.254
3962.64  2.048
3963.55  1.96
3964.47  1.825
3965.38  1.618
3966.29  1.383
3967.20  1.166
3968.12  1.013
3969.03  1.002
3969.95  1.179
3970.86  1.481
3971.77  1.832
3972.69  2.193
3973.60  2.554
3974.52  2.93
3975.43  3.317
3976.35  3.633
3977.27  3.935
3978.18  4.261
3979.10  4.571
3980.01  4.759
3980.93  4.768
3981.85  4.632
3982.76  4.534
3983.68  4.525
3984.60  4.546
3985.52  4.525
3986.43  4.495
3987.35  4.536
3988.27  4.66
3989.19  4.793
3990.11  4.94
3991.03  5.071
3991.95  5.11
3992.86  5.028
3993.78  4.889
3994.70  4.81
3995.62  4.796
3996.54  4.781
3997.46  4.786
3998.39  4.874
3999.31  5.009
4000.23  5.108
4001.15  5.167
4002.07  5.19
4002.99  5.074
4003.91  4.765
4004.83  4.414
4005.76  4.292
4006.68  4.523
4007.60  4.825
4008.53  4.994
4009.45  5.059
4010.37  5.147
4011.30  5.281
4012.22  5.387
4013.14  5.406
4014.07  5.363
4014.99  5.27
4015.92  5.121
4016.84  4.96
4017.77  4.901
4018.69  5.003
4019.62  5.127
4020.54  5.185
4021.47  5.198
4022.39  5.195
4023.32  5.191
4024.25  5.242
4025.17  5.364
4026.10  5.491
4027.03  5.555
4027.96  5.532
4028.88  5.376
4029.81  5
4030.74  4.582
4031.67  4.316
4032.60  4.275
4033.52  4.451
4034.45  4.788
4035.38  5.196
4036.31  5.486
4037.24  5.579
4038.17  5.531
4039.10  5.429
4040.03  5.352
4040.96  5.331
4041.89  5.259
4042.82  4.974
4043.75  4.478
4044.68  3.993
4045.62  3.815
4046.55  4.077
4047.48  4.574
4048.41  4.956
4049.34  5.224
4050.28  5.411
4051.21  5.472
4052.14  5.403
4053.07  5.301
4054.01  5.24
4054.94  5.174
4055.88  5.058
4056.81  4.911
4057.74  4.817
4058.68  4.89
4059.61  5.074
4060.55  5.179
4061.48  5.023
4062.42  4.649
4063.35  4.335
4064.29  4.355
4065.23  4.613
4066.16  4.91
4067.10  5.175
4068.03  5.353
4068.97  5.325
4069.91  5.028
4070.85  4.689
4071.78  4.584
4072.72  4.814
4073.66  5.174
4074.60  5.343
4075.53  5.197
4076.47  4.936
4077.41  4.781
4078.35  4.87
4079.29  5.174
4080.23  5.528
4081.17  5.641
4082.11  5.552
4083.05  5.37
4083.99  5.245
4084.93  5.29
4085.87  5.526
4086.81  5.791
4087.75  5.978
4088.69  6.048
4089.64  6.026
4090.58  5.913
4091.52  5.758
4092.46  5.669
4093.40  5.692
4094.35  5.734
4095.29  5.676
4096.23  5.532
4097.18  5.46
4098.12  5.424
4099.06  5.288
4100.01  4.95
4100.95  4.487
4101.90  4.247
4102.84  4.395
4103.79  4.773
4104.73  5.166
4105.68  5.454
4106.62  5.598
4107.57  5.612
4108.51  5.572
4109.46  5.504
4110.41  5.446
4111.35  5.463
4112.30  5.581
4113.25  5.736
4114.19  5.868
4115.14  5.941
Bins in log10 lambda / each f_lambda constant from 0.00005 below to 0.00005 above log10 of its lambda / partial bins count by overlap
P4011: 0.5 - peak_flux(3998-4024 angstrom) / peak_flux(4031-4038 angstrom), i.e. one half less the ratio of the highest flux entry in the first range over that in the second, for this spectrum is -0.47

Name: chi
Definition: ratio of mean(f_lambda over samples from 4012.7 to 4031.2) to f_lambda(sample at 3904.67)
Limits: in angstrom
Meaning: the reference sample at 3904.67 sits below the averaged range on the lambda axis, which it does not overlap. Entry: 1.64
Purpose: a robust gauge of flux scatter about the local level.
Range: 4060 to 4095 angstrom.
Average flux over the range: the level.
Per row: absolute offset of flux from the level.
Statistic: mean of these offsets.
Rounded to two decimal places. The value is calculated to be 0.38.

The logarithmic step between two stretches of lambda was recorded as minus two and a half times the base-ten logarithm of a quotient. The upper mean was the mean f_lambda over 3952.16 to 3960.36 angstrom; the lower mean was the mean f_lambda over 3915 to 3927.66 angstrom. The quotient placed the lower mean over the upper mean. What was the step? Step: 0.16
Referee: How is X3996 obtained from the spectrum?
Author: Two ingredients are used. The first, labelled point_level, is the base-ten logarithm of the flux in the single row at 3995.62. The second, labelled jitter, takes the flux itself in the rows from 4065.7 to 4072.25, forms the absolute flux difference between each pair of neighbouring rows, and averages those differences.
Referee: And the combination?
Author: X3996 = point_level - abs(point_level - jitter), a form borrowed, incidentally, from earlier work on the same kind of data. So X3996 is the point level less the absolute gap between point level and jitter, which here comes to 0.20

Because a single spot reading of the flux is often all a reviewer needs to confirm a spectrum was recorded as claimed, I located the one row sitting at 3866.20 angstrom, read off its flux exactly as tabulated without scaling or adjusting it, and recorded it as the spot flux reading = 3.485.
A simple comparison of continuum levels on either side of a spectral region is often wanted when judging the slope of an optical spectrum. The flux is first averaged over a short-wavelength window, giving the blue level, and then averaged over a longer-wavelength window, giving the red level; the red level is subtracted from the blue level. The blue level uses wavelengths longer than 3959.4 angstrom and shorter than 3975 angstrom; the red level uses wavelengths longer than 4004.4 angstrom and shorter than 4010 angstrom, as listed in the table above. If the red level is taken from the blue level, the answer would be -2.8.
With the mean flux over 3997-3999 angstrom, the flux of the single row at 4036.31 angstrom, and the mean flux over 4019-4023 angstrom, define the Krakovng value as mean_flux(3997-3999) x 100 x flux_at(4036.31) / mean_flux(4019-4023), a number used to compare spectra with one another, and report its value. 512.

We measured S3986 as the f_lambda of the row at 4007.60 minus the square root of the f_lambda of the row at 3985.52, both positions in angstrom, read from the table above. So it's 2.70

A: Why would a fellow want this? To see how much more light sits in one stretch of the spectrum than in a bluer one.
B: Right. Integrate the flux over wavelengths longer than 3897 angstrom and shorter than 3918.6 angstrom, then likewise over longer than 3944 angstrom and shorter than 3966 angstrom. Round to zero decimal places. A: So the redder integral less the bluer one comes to -10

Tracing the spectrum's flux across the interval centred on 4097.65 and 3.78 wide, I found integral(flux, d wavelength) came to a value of 20.5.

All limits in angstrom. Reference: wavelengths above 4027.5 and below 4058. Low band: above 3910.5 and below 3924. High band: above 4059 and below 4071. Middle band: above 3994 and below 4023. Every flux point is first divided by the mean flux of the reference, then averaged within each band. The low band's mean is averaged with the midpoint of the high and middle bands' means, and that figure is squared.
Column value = 0.75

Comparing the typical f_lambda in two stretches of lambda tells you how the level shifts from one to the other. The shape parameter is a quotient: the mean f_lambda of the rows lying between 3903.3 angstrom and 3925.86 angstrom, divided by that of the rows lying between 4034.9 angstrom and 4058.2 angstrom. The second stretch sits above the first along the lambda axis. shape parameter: 0.71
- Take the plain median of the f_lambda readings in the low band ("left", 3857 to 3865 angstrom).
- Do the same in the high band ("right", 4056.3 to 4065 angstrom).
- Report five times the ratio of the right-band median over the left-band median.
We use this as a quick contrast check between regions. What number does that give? 9.1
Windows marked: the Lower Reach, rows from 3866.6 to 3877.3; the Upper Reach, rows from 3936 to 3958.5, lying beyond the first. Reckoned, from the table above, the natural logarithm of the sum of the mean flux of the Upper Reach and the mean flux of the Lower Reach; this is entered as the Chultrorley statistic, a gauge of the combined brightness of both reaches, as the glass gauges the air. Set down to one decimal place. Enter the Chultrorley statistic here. 1.8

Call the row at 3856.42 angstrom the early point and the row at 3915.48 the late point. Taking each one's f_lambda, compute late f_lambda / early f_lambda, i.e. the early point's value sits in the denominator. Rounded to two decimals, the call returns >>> 1.32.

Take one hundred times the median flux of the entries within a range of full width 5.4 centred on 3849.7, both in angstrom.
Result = 333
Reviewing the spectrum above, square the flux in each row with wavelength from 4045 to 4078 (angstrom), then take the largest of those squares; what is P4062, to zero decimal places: 30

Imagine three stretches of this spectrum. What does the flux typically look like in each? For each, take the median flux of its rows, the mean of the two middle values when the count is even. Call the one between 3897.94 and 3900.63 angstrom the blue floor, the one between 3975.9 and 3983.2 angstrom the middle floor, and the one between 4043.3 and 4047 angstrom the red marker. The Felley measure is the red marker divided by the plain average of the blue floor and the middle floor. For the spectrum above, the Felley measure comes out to 1.0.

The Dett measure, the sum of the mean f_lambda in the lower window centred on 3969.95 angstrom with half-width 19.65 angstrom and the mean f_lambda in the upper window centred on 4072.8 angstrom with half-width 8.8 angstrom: 8.3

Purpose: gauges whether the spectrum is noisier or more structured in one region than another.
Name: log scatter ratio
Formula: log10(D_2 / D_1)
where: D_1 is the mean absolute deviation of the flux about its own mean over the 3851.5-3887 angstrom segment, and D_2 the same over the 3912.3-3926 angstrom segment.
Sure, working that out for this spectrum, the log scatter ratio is 0.06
